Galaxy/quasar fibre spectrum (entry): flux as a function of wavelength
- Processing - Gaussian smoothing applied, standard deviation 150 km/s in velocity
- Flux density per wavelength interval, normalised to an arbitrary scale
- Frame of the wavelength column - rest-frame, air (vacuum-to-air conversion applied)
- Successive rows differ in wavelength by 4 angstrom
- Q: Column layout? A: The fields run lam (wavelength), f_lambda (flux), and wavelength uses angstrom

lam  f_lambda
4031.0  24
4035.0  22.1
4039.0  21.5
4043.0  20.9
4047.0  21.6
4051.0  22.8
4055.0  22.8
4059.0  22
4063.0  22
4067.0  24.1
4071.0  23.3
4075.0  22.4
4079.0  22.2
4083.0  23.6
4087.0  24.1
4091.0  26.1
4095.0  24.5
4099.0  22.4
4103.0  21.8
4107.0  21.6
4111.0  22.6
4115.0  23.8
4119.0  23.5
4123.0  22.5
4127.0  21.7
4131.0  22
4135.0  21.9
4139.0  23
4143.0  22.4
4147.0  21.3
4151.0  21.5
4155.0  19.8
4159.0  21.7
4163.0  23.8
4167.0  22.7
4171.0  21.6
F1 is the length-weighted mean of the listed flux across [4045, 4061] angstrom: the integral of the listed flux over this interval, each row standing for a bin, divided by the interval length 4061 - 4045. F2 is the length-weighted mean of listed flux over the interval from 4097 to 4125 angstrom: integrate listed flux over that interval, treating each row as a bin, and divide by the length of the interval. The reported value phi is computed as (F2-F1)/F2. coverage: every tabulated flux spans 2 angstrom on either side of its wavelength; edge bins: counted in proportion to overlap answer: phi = 0.01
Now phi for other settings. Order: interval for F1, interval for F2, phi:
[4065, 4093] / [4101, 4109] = -0.09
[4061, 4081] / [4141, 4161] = -0.07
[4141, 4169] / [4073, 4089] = 0.05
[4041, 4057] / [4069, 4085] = 0.04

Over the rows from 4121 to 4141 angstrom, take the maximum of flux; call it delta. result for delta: 23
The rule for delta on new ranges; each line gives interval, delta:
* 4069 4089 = 24.1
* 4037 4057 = 22.8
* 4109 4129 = 23.8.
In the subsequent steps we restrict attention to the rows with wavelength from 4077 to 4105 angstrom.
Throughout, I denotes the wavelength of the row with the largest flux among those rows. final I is 4091.0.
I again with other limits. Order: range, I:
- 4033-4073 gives 4067.0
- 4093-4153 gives 4095.0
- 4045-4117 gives 4091.0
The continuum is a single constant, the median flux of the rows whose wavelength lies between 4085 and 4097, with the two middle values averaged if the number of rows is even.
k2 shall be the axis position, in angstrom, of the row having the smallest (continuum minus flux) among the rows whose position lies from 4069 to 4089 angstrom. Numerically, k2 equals 4087.0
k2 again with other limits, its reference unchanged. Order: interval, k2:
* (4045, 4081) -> 4067.0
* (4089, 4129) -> 4091.0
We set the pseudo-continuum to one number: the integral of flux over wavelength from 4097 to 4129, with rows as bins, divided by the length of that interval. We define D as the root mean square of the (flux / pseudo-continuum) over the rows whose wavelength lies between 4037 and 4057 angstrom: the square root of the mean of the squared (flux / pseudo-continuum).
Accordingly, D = 0.98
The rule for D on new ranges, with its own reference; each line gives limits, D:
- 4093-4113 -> 1.01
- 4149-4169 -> 0.98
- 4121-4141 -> 0.99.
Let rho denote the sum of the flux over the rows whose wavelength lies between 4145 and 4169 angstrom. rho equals 131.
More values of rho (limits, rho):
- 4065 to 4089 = 140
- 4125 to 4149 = 132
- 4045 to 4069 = 135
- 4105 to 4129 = 136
